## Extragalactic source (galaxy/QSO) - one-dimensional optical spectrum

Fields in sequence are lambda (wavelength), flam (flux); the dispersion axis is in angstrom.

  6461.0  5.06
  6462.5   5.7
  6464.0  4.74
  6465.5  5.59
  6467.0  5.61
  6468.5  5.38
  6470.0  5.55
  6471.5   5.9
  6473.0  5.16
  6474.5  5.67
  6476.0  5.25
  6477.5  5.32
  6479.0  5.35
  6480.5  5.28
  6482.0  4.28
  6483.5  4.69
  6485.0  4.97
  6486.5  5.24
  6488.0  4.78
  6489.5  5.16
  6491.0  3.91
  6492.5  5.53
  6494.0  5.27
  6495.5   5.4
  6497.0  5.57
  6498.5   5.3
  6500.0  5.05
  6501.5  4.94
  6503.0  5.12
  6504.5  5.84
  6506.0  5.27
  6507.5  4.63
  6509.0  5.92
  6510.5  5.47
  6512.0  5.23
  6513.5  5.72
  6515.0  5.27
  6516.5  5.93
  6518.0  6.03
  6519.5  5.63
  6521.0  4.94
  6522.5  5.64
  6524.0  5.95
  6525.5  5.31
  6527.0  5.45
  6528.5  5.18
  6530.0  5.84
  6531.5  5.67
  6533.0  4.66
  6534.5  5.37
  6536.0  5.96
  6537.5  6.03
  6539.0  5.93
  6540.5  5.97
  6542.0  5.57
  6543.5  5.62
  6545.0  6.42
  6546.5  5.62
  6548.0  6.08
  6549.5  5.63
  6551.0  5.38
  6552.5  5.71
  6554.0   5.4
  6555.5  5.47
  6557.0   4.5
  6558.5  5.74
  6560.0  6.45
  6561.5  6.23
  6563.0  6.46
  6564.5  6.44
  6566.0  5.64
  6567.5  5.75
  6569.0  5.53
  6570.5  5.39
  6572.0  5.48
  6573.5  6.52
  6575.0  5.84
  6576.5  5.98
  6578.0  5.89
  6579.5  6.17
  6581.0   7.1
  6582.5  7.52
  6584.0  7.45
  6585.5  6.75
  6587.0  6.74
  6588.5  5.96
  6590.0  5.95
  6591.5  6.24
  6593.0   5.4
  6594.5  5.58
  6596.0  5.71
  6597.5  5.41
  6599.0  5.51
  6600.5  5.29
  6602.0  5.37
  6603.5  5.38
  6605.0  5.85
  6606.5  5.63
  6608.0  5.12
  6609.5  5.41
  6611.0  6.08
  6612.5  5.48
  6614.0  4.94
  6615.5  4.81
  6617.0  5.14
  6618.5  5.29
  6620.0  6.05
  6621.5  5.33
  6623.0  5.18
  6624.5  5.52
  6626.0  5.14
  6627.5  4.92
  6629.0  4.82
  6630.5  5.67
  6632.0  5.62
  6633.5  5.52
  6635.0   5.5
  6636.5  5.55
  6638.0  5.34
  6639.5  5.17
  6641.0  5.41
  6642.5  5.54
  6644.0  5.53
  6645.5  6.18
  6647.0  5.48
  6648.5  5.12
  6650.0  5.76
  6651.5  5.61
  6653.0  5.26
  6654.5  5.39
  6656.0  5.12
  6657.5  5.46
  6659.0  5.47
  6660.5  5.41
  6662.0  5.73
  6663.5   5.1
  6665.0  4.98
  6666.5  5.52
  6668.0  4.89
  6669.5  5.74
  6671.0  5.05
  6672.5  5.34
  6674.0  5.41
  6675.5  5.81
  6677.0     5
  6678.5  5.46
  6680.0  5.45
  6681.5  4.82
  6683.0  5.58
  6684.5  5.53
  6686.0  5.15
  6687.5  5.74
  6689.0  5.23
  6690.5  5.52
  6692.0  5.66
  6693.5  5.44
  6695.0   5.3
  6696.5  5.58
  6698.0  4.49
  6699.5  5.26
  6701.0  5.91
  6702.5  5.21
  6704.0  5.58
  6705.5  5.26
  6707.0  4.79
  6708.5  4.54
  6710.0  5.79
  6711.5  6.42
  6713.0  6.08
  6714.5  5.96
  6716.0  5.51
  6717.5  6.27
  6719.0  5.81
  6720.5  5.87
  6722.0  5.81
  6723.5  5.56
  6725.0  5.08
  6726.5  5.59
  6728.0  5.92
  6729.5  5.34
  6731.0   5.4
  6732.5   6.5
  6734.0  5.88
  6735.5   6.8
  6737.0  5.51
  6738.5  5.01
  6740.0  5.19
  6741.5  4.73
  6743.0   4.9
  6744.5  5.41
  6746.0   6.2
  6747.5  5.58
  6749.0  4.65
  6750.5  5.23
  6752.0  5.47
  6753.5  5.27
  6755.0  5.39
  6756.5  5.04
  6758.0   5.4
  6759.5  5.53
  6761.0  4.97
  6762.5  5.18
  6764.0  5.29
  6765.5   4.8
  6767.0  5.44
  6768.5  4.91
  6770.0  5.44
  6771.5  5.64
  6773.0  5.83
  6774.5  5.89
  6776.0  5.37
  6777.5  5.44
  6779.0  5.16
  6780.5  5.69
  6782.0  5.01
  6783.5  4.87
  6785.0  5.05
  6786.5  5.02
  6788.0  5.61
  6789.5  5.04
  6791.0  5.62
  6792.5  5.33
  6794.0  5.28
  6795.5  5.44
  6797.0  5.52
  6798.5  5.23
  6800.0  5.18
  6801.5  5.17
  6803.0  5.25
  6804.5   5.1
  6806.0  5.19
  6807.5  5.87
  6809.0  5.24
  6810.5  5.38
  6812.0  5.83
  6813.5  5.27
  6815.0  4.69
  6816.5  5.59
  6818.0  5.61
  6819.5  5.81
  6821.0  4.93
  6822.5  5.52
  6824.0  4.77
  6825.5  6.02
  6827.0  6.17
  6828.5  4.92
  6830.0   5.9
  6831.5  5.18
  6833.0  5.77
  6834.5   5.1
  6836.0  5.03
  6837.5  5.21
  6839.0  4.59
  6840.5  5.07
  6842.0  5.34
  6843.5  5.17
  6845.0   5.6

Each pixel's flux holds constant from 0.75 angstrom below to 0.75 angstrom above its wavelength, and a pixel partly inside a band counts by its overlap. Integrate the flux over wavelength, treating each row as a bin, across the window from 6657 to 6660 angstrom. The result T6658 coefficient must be 16.4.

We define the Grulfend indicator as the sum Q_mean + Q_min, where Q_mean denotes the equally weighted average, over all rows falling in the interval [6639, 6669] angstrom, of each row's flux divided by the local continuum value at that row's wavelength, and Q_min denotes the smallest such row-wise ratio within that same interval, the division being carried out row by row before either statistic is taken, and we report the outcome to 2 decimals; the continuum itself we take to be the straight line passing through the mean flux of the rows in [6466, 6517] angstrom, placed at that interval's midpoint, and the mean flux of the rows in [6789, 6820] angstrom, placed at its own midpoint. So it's 1.94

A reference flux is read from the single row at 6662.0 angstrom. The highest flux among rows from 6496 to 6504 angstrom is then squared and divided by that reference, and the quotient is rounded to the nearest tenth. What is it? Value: 5.4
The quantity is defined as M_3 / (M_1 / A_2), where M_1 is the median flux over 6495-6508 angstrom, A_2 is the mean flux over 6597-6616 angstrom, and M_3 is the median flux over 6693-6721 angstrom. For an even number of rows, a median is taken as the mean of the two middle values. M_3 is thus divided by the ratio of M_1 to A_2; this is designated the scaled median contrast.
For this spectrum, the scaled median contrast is 5.7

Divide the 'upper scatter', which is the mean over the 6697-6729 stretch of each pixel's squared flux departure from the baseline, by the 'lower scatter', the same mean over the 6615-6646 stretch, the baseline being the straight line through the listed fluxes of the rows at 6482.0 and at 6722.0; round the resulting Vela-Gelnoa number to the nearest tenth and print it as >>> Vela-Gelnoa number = 2.2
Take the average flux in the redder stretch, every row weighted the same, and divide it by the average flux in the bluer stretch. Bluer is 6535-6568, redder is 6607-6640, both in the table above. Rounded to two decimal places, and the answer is 0.92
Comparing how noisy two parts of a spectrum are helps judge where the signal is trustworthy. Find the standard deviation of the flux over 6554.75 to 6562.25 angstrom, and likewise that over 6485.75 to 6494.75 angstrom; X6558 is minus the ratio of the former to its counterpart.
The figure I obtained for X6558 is -1.3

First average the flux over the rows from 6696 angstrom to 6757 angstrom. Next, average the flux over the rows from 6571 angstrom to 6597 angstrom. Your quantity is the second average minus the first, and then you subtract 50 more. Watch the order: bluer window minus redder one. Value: -49.3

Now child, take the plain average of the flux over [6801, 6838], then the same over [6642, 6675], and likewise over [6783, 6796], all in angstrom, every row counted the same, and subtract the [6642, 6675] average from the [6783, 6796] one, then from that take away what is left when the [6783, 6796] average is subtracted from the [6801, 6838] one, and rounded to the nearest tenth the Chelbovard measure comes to -0.3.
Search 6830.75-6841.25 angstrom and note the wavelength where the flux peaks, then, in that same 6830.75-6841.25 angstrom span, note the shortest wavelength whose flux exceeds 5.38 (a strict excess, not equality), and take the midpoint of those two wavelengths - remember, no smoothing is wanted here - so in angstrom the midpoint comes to 6833.0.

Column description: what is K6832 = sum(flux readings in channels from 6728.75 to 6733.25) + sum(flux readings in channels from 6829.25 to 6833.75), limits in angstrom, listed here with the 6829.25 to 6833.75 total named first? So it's 34.1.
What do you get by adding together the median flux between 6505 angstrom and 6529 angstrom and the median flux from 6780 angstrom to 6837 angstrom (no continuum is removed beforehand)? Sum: 10.7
